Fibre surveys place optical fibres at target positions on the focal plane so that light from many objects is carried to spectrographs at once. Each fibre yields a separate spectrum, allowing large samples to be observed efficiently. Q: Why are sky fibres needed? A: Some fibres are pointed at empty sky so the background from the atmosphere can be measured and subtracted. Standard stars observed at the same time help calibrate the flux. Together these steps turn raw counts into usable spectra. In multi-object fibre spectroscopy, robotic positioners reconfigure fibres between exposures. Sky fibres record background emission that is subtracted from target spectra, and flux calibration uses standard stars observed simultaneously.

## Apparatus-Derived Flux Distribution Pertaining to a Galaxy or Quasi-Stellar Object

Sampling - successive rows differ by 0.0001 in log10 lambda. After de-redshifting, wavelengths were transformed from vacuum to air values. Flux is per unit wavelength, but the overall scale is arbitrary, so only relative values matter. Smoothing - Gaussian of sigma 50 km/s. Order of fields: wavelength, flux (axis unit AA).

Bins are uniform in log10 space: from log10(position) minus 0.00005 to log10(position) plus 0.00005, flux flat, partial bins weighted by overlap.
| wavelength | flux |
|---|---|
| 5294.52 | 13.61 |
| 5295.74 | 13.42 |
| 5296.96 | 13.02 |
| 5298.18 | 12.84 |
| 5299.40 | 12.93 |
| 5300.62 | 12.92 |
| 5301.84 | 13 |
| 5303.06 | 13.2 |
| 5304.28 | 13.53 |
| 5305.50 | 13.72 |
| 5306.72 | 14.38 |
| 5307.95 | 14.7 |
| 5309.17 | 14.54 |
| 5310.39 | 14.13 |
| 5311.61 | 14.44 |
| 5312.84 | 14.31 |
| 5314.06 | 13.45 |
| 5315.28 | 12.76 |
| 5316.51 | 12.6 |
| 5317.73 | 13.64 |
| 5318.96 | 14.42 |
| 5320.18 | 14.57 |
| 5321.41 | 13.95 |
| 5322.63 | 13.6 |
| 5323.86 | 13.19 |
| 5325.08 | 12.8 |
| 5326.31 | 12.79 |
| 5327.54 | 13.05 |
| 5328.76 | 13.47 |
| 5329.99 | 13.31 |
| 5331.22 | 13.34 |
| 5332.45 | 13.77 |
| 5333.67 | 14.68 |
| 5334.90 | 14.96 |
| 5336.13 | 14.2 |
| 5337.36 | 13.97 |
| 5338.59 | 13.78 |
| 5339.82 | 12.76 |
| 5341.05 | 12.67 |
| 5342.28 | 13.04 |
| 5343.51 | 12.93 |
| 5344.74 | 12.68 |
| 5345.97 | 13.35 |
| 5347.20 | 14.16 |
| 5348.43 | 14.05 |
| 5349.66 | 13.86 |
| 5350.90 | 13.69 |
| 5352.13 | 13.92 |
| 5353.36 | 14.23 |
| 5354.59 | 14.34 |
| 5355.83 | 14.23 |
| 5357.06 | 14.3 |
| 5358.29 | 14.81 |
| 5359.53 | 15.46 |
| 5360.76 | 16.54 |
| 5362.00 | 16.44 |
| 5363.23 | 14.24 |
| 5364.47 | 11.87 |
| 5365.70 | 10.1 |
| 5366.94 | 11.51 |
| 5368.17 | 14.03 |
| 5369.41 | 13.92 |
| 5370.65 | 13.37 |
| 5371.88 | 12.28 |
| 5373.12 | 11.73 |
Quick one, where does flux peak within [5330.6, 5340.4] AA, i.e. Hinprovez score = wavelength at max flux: 5334.90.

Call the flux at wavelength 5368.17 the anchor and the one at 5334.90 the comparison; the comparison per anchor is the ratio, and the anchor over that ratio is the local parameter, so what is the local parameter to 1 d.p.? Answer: 13.2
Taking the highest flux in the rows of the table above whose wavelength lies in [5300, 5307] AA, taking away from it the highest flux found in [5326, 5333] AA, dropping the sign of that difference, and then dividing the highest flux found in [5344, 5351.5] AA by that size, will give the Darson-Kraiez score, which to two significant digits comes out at 23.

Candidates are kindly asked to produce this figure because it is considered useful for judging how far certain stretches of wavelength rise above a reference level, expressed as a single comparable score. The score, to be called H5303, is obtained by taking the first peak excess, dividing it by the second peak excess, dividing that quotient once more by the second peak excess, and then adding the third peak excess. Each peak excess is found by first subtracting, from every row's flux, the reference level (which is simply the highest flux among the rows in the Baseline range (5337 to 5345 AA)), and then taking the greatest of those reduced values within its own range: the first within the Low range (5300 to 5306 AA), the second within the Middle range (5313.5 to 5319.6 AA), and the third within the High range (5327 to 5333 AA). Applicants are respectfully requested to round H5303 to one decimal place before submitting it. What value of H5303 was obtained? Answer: -1.4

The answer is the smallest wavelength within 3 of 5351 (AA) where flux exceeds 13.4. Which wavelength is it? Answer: 5348.43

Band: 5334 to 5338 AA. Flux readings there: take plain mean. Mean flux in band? 14.4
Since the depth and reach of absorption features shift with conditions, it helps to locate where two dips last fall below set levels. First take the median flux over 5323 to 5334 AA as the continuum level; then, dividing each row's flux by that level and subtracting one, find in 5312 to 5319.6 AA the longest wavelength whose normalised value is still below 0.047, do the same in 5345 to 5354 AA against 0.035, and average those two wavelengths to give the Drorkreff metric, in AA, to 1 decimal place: 5334.3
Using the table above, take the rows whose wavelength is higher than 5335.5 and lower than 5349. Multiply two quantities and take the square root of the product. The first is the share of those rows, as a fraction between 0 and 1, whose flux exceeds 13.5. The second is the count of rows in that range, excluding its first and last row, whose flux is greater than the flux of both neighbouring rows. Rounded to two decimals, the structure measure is 0.95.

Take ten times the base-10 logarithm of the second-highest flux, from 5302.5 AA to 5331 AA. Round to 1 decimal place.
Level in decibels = 11.6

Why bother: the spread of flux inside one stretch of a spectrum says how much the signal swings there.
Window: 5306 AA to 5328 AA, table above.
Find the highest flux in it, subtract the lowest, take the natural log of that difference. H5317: 0.74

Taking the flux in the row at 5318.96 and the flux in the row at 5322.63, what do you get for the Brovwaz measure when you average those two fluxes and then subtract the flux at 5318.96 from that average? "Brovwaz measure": -0.41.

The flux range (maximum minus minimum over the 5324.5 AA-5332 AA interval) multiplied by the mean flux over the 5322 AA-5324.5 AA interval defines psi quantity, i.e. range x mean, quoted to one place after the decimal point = 9.1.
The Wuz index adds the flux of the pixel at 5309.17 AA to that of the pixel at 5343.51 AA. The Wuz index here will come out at 27.5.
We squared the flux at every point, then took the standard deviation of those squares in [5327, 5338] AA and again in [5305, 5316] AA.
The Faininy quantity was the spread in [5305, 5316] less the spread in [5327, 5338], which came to -1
